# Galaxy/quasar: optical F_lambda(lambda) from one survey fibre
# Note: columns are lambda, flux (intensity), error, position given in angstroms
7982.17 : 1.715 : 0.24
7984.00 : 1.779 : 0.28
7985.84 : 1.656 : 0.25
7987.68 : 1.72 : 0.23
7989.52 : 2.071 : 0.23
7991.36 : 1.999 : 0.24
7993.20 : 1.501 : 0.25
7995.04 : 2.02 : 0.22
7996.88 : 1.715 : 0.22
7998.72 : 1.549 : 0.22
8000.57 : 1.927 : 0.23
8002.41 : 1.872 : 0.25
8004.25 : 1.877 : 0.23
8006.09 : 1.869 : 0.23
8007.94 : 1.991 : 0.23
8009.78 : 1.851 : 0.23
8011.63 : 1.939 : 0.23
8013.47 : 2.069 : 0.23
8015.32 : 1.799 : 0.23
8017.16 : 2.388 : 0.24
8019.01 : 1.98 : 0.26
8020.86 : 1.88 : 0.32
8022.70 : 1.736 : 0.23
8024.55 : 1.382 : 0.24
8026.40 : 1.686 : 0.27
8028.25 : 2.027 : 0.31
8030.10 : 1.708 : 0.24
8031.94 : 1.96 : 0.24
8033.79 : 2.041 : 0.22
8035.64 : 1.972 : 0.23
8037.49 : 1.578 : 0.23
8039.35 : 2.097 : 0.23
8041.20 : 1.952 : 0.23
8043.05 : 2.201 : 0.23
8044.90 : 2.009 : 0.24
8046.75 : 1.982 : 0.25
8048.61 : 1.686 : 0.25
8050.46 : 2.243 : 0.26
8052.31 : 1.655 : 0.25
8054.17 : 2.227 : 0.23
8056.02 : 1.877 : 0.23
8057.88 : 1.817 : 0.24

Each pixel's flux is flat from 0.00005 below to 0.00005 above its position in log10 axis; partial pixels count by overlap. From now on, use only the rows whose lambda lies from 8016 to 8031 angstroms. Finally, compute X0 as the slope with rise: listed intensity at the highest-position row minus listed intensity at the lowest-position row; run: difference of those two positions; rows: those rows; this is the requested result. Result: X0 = -0.05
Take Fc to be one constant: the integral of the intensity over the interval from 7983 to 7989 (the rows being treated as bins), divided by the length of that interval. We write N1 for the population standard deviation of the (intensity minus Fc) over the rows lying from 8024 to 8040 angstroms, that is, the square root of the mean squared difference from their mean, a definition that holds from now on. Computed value 0.23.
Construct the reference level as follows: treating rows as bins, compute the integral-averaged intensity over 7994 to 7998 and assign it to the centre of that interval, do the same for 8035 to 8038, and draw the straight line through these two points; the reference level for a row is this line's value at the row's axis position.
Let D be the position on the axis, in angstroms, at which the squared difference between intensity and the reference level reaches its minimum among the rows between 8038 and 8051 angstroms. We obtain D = 8048.61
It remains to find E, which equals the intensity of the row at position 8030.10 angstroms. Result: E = 1.708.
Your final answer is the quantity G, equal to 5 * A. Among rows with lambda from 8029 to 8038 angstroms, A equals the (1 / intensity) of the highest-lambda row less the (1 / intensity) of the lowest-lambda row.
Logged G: 0.2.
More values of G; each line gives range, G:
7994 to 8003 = 0.2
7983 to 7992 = -0.3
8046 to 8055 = -0.3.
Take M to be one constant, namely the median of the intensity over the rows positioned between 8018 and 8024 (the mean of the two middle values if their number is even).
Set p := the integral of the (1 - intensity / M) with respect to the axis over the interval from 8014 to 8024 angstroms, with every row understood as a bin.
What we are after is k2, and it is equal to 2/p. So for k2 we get -6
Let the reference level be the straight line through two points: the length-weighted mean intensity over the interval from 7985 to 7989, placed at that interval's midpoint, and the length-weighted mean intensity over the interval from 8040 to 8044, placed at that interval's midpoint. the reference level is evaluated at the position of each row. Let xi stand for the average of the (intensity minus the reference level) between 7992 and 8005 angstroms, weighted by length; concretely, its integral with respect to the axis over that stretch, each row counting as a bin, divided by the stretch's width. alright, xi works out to -0.02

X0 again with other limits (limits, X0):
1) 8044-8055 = 0.02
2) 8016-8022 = -0.14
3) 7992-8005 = 0.03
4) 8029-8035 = 0.09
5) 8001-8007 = 0.00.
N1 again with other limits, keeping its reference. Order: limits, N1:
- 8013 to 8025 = 0.29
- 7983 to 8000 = 0.20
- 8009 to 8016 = 0.10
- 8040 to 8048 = 0.10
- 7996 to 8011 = 0.13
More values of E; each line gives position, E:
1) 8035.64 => 1.972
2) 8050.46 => 2.243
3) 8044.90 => 2.009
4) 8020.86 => 1.88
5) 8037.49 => 1.578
